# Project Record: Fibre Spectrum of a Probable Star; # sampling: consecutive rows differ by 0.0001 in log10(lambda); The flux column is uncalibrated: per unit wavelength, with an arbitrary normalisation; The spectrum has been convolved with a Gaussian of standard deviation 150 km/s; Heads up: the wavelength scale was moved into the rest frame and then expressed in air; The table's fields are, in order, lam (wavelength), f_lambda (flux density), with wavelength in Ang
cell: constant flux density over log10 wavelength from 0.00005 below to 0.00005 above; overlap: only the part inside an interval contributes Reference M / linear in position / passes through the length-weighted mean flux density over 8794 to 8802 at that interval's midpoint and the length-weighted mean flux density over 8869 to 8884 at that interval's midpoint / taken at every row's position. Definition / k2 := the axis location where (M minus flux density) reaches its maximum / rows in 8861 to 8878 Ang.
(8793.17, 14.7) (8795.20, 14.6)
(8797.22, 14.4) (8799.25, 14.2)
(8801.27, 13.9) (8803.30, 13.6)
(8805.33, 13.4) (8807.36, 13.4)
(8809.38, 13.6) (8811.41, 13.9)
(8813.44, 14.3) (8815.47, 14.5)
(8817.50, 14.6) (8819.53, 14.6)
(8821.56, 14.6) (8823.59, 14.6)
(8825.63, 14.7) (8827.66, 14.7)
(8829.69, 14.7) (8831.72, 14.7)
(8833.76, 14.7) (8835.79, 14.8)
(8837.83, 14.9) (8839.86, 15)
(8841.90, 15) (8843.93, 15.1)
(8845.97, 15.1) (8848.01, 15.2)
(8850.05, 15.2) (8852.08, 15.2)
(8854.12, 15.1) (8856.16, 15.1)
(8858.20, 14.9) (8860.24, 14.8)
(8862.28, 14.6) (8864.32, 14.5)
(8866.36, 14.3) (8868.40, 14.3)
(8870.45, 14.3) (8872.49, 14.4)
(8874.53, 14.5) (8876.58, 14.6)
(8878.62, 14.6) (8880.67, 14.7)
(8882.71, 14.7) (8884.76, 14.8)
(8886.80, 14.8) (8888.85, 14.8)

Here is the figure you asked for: 8870.45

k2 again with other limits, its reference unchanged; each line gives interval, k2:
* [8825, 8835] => 8833.76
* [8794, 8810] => 8807.36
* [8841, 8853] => 8841.90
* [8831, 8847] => 8833.76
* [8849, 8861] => 8860.24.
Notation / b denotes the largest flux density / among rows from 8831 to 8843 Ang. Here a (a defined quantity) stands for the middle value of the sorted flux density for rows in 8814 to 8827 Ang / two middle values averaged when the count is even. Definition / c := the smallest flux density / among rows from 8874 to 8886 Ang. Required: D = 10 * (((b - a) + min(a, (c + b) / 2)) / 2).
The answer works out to 75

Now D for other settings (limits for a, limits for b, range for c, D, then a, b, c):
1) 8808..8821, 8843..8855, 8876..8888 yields 76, 14.4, 15.2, 14.6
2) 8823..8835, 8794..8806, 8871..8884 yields 72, 14.7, 14.6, 14.4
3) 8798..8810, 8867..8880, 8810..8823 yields 73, 13.6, 14.6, 13.9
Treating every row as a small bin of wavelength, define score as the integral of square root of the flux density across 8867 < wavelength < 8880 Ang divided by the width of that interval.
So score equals 3.80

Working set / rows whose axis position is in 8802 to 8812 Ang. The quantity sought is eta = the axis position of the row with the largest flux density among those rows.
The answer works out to 8811.41 Ang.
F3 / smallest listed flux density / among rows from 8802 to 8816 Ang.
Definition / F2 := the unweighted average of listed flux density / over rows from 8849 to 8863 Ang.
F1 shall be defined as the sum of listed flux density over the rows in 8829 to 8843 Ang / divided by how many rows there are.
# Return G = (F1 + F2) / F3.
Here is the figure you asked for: 2.22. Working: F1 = 14.8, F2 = 15.0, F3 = 13.4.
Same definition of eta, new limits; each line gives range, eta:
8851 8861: 8852.08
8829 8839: 8837.83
